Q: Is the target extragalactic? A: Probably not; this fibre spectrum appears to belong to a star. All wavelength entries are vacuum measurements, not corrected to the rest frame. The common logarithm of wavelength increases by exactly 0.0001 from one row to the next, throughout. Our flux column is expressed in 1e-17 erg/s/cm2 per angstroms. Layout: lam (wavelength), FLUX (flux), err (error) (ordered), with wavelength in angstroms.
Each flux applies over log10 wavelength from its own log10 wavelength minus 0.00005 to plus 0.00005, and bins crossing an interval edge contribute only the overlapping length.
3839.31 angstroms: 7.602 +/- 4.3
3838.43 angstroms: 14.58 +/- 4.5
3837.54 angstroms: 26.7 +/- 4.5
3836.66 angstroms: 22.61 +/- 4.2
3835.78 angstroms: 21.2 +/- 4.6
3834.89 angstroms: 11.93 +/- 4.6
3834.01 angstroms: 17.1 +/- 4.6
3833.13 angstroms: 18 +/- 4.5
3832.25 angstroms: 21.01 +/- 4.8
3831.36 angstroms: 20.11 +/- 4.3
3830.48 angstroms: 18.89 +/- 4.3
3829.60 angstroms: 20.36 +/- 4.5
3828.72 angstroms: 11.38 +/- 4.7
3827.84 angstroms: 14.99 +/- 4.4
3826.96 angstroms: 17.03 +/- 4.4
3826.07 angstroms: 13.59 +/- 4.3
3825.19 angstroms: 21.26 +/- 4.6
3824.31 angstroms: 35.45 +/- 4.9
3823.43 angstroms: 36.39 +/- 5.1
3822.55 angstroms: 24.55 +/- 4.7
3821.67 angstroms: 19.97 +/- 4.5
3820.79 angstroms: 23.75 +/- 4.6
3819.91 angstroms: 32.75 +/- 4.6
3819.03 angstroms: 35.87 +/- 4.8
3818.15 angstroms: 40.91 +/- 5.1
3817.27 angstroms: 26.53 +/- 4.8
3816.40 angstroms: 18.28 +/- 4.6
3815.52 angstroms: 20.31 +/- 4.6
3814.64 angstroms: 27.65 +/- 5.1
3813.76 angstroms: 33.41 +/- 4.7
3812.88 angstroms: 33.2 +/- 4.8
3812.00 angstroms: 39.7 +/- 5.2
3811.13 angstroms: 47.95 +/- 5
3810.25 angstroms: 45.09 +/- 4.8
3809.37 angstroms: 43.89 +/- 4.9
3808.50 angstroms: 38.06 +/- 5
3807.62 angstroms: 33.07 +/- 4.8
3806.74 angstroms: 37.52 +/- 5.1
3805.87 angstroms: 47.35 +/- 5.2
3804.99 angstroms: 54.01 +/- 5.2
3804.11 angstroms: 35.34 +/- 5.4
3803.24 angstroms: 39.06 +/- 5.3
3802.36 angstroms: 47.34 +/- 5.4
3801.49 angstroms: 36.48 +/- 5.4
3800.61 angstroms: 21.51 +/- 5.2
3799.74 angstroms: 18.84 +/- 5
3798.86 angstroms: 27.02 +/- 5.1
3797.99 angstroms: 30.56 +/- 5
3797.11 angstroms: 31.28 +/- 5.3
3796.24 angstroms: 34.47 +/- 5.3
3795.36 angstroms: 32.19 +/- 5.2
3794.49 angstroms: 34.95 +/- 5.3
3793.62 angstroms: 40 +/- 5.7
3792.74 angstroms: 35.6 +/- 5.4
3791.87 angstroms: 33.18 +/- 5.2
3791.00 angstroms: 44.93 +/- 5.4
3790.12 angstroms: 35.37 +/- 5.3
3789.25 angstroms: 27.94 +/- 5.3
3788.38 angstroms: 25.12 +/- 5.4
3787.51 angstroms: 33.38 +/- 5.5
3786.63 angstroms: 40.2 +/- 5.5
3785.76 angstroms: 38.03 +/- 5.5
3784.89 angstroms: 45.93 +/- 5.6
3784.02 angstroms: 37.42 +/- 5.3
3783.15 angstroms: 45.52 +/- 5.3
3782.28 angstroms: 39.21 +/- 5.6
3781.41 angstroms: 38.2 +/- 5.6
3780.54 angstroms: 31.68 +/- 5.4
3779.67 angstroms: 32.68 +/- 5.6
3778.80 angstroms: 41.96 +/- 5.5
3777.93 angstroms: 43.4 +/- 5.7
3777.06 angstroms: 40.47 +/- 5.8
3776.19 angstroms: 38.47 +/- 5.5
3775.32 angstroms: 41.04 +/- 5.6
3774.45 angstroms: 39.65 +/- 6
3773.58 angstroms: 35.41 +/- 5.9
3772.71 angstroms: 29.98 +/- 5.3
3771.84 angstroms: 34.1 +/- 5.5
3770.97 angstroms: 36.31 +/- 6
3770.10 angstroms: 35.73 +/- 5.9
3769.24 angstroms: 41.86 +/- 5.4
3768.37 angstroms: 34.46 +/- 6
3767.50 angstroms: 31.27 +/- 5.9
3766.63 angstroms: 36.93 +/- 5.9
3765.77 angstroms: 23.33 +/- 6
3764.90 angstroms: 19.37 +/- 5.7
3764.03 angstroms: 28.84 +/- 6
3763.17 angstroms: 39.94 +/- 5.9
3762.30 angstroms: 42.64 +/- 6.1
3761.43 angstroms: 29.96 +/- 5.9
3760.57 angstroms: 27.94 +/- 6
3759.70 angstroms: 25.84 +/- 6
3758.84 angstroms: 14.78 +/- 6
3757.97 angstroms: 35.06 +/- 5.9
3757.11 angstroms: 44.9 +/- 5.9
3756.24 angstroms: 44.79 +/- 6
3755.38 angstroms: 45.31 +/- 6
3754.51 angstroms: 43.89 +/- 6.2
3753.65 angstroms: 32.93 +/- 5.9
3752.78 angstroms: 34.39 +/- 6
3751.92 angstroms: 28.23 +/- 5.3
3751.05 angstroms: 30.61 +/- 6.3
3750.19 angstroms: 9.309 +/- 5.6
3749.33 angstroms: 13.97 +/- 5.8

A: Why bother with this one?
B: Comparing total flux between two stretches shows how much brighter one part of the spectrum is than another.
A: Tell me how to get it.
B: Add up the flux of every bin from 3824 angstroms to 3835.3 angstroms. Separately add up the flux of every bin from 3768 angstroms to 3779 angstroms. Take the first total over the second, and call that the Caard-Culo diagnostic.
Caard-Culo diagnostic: 0.49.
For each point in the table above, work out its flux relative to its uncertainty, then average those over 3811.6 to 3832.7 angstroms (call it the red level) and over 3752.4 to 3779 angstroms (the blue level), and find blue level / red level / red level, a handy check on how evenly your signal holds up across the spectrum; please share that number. 0.212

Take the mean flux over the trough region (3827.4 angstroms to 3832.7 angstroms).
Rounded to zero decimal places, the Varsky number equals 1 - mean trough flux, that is -17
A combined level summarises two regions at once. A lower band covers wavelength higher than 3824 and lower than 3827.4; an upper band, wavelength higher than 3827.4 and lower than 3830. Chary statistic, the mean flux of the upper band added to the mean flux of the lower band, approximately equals 37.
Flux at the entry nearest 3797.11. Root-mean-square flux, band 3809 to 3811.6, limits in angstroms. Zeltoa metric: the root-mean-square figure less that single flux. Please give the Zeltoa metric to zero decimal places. 14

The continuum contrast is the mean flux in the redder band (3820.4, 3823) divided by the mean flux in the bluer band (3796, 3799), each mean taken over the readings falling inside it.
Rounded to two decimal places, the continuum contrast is 0.74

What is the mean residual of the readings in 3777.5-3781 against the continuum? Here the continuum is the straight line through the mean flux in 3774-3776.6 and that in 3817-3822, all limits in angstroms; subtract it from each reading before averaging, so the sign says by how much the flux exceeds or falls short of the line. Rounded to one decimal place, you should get -1.4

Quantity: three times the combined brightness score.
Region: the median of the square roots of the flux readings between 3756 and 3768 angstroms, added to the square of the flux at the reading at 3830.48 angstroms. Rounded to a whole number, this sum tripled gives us 1087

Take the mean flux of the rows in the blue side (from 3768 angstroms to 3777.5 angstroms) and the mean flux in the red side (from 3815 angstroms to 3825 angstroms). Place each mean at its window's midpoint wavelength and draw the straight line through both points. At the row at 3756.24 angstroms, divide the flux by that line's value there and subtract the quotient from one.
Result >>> -0.12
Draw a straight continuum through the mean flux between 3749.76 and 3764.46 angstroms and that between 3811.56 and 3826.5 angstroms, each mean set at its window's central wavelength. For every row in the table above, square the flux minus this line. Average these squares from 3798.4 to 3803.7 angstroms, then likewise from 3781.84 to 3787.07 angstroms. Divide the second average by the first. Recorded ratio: 1.1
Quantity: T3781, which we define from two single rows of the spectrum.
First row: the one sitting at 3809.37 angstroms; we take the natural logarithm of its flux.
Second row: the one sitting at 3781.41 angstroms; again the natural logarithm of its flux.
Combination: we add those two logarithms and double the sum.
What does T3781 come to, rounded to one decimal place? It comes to 14.8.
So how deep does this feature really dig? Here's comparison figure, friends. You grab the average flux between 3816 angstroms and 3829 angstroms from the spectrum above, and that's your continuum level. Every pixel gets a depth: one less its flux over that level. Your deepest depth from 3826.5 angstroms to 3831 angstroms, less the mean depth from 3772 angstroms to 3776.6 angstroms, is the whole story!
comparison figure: 1.0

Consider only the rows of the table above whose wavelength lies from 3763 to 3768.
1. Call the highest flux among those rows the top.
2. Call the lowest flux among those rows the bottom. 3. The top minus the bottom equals 21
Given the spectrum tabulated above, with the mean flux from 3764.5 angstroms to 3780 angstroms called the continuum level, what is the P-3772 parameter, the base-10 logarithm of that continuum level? 1.55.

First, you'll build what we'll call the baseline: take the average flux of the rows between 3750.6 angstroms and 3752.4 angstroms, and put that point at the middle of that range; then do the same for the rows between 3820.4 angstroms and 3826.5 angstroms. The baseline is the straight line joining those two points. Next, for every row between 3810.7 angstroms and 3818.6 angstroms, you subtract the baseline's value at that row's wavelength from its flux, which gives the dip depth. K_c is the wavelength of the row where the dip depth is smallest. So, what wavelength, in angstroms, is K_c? 3816.40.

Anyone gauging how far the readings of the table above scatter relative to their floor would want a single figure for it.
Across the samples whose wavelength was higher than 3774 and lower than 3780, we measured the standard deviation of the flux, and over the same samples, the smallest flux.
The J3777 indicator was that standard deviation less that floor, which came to -29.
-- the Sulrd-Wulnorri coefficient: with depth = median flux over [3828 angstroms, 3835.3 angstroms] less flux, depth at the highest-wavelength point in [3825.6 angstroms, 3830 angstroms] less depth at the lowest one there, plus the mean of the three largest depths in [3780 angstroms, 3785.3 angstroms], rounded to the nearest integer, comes -24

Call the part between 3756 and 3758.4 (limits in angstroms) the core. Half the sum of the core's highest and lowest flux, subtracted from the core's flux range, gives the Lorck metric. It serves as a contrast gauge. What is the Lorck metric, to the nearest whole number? -30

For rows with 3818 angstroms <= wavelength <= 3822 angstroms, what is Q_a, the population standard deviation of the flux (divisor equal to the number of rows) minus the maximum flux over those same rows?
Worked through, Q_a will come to -33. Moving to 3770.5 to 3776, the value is -37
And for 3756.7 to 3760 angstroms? -34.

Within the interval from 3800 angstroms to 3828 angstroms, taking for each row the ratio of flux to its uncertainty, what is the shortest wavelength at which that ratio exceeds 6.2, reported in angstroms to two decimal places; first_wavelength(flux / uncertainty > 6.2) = 3801.49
